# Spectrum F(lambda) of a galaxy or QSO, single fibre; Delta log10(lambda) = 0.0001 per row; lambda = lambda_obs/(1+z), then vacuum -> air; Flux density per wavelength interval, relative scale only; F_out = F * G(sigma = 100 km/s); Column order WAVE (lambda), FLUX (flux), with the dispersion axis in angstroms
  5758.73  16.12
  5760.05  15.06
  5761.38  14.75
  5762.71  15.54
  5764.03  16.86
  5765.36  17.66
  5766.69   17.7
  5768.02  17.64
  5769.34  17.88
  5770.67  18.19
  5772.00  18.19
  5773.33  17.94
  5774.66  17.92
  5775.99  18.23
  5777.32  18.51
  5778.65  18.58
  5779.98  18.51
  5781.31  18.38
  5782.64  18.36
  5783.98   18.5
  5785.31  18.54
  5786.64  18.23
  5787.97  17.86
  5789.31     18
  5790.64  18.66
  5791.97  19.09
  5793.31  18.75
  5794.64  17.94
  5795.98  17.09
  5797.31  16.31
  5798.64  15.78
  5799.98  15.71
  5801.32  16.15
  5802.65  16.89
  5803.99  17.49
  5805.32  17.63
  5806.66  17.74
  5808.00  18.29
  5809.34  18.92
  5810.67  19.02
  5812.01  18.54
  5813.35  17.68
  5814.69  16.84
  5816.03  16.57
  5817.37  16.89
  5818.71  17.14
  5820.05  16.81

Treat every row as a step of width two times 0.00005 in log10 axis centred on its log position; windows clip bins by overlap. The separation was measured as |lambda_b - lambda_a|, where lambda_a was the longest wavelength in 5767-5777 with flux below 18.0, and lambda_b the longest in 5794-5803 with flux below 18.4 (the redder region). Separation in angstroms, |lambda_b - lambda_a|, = 28.0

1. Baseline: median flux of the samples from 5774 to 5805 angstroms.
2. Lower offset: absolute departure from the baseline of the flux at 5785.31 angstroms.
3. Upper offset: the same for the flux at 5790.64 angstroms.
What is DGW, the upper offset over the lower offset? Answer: 1.4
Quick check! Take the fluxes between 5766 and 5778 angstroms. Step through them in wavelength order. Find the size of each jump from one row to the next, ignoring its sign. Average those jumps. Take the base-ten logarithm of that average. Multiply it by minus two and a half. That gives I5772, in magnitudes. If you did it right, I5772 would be 1.8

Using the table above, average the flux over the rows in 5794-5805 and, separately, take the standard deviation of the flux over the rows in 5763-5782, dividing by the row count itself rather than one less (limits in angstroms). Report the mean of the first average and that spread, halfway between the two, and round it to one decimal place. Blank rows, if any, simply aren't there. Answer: 8.6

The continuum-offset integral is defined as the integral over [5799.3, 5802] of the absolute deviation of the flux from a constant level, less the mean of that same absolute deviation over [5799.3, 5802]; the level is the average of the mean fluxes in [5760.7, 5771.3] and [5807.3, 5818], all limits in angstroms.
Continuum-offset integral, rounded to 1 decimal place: 2.5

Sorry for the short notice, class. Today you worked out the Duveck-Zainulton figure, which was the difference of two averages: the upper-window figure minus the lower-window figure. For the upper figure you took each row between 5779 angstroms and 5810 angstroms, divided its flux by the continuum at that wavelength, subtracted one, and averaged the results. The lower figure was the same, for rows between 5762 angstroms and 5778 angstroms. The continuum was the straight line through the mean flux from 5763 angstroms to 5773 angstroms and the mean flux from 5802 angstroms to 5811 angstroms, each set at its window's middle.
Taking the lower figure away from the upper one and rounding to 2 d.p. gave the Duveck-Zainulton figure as 0.00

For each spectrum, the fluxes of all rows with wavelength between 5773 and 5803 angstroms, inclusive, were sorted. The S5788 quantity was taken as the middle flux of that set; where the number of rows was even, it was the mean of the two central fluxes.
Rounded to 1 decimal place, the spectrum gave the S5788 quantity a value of 18.2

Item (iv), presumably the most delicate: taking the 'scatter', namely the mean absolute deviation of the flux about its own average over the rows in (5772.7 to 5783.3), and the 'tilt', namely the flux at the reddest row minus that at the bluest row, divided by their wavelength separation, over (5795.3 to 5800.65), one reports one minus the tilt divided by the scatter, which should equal 2.7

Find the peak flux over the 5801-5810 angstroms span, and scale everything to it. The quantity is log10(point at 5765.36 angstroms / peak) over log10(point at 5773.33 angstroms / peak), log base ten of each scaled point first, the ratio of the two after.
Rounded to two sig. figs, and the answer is 1.3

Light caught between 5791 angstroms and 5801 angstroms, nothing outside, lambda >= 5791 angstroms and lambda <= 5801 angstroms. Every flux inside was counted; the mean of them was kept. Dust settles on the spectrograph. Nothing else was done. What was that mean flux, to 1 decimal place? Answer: 17.2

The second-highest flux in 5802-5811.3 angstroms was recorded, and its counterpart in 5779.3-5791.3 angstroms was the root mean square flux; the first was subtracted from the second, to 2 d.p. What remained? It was -0.58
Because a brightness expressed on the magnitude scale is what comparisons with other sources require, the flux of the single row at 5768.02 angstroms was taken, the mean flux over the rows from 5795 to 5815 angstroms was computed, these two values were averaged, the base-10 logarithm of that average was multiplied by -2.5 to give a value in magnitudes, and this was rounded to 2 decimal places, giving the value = -3.11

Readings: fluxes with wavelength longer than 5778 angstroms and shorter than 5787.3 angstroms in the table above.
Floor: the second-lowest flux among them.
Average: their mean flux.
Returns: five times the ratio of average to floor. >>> 5.02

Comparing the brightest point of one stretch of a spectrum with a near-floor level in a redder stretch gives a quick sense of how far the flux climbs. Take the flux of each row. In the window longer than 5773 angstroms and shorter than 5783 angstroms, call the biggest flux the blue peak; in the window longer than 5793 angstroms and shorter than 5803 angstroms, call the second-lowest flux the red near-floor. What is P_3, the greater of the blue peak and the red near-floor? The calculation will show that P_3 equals 18.6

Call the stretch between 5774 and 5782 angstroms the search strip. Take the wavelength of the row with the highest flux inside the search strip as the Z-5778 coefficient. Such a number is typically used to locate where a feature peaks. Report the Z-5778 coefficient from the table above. 5778.65 angstroms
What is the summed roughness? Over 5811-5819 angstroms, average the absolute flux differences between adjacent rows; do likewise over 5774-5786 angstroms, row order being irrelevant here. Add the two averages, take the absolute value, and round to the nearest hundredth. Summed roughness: 0.64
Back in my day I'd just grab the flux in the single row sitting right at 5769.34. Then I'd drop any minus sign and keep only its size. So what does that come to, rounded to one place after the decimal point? 17.9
